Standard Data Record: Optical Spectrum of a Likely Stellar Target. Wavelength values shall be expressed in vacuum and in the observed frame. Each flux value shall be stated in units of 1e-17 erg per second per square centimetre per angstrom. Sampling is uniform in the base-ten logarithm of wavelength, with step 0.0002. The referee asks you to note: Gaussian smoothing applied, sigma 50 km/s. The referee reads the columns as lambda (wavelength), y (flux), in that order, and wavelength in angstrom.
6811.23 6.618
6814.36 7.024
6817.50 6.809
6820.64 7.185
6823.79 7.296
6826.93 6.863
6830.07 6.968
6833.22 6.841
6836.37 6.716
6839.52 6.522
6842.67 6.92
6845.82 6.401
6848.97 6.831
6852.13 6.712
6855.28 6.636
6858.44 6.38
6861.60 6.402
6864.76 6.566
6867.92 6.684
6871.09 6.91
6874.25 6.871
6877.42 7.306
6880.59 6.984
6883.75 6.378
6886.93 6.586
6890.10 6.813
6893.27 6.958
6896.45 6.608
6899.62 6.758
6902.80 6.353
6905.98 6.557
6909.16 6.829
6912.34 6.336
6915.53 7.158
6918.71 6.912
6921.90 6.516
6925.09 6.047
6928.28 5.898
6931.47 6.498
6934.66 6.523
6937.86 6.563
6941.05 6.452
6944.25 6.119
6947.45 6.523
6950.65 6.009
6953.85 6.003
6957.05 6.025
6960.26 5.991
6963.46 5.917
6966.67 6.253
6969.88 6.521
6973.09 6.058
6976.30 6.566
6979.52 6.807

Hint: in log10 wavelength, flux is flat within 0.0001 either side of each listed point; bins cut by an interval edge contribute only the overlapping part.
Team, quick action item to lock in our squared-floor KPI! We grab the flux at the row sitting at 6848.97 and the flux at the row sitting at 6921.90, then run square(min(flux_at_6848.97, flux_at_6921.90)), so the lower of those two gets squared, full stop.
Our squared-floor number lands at 42.5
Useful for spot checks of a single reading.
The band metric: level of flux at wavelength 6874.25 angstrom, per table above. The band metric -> 6.871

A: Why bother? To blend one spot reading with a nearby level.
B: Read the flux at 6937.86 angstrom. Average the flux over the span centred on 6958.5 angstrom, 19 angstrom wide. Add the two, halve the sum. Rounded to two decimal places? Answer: 6.30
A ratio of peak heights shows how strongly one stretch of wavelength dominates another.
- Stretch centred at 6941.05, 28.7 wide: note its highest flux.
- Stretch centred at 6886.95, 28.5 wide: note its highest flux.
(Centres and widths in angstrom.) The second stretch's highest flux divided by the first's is 1.113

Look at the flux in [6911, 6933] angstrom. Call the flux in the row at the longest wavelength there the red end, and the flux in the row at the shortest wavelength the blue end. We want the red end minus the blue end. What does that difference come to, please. 0.2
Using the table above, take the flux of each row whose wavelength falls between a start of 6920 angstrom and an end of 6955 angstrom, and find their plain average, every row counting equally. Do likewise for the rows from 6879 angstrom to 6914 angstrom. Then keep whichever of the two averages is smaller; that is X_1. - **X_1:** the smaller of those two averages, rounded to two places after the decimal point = 6.29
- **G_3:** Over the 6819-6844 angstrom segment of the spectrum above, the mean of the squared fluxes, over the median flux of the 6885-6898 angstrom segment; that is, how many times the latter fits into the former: 7.1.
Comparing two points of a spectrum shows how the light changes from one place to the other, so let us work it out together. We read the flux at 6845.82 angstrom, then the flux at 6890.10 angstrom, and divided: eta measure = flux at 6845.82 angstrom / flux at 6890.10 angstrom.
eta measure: 0.94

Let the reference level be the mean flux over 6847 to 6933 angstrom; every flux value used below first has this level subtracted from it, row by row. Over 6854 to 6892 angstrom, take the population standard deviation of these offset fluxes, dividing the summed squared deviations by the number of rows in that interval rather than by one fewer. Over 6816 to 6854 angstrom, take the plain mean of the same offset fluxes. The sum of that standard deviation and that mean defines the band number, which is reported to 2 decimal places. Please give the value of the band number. 0.46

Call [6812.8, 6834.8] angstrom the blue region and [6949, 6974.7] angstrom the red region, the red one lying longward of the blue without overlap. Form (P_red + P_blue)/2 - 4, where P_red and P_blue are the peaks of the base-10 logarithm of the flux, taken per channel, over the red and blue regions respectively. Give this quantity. -3.161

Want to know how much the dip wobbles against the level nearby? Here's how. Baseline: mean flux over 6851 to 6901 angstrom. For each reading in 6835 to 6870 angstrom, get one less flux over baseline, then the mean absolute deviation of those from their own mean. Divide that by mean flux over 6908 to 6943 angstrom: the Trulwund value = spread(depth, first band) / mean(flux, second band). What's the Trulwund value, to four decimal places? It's 0.0033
